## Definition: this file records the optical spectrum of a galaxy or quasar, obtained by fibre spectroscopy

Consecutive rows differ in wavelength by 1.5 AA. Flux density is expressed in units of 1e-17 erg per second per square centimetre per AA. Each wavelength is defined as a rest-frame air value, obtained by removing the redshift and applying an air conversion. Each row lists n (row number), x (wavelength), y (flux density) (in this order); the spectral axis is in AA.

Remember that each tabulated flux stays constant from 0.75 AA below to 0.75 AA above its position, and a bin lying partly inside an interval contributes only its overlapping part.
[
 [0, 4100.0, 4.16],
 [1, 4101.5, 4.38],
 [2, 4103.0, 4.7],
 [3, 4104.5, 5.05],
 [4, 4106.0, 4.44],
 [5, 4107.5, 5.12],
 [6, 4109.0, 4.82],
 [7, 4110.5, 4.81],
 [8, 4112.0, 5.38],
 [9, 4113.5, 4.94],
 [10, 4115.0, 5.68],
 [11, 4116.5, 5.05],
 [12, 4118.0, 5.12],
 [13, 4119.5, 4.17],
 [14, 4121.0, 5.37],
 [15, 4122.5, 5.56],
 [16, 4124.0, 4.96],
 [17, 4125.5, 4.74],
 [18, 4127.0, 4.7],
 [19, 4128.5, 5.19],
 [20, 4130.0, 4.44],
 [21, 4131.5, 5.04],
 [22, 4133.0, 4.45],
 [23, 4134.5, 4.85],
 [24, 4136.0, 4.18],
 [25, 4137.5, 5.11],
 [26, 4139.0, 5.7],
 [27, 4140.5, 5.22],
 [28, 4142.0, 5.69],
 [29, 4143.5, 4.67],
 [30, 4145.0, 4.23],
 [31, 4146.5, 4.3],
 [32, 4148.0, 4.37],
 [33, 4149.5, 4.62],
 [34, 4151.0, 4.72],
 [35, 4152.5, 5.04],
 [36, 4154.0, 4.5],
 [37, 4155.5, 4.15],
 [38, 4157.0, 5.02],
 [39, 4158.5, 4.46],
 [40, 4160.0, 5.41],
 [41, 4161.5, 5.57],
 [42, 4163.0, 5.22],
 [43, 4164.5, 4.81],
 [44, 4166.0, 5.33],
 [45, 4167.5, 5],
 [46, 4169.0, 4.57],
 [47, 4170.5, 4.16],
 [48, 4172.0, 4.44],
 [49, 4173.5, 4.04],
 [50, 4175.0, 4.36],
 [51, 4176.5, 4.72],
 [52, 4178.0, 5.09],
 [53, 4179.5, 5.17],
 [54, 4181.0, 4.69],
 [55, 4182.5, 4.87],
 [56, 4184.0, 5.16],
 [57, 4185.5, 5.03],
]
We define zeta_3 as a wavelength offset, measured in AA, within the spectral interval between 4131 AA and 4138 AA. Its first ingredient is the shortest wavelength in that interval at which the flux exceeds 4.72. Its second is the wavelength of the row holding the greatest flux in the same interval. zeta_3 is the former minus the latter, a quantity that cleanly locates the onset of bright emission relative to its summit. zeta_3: -6.0 AA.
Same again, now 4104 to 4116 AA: -10.5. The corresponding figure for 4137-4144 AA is -1.5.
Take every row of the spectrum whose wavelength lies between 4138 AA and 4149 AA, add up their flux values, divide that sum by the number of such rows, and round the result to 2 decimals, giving 4.88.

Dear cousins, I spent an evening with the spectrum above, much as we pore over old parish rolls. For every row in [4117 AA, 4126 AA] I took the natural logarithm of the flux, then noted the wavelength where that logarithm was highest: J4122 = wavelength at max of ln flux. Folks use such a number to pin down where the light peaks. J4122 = 4122.5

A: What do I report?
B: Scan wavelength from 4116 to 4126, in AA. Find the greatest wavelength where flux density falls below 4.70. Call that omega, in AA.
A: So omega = 4119.5 AA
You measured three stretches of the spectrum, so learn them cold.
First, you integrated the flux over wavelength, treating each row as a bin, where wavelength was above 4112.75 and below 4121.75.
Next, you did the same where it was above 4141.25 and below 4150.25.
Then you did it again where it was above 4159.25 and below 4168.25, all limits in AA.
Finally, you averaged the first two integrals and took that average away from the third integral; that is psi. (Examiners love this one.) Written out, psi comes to 3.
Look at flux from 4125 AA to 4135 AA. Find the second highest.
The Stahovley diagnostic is 5.04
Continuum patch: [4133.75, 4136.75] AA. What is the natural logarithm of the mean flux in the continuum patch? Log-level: 1.51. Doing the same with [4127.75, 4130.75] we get 1.57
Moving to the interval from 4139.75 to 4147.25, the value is 1.57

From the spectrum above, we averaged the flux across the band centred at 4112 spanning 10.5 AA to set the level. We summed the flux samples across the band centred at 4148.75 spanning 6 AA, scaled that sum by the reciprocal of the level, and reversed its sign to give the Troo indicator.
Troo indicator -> -3.5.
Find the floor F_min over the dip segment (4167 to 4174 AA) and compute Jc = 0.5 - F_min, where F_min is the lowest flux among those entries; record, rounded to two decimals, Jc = -3.54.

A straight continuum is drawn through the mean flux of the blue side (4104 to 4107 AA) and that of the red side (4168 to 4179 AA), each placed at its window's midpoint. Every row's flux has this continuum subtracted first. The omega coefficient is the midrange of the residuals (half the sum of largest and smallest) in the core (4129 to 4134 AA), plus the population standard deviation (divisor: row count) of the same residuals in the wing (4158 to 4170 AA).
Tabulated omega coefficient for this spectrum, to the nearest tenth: 0.5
